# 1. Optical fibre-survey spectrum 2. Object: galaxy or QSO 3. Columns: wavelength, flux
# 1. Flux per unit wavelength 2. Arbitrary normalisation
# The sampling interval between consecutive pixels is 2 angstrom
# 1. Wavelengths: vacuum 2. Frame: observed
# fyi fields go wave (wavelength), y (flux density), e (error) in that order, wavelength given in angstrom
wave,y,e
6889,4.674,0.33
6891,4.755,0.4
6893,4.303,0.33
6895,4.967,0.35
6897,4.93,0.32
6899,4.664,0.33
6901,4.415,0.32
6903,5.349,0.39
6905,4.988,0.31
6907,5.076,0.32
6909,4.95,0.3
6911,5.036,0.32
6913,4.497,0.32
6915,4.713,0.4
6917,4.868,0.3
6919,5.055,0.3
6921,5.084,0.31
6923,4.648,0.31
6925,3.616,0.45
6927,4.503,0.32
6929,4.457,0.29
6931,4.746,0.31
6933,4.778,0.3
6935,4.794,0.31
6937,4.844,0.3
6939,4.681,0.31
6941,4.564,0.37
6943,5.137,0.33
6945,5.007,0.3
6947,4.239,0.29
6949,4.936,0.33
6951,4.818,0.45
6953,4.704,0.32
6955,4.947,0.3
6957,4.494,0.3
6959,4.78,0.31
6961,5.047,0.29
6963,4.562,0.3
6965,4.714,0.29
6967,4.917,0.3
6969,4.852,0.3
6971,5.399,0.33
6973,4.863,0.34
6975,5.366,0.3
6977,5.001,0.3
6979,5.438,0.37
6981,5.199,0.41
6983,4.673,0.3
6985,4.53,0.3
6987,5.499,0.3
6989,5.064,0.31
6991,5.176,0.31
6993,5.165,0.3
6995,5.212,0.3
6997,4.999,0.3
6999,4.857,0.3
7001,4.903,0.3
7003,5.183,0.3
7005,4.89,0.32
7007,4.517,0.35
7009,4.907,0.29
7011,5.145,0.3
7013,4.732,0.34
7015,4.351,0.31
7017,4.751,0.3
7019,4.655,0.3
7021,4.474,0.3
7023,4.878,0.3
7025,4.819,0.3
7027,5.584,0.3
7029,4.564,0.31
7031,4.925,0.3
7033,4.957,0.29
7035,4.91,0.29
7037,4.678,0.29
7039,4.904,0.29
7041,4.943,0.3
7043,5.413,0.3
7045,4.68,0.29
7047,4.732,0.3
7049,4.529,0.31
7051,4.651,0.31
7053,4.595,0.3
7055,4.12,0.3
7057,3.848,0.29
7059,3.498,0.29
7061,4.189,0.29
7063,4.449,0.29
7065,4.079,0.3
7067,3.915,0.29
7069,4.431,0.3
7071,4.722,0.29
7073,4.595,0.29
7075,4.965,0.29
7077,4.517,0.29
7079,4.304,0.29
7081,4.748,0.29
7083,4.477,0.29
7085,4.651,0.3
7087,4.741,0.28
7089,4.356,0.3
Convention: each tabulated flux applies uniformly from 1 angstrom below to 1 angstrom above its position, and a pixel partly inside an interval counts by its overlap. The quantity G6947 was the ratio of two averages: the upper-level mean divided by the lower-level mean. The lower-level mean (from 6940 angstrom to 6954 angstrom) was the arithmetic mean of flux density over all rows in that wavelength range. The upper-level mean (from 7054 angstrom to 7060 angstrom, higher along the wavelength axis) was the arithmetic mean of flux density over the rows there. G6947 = 0.80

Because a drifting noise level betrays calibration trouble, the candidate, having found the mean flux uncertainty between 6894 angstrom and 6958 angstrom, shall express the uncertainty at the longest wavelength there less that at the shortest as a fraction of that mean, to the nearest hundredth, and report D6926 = -0.15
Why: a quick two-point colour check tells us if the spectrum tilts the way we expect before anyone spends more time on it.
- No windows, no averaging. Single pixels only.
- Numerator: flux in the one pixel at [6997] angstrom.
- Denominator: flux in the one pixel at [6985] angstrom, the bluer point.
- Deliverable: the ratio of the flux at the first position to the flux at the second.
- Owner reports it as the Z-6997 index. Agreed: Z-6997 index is 1.10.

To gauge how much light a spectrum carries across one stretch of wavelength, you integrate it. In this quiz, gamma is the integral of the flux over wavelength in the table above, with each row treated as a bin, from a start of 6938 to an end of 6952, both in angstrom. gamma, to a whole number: 67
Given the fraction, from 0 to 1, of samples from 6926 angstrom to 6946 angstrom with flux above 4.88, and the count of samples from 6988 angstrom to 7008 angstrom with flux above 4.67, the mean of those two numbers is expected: 4.60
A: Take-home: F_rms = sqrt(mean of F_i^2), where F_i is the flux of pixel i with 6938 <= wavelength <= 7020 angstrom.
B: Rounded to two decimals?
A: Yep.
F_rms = 4.91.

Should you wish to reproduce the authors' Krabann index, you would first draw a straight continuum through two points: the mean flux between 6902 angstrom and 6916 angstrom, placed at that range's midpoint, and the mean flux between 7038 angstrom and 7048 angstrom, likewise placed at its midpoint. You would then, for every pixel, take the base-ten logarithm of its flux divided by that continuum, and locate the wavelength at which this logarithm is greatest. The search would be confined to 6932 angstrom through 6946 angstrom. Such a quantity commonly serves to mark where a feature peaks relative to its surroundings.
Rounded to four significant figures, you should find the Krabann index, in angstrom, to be 6943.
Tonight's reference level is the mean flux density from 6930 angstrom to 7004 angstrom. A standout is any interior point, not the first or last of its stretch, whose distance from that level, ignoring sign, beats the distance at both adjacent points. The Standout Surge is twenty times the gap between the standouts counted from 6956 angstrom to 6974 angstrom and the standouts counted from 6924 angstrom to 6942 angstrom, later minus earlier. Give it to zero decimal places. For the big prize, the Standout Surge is 20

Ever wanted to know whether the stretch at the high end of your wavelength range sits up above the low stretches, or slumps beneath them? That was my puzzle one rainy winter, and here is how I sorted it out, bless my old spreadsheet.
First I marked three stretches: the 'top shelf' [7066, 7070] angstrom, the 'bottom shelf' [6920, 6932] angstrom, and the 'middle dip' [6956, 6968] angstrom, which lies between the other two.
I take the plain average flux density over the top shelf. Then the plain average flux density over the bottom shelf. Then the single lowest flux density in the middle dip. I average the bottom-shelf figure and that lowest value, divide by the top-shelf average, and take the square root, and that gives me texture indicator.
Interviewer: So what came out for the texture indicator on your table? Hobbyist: 1.04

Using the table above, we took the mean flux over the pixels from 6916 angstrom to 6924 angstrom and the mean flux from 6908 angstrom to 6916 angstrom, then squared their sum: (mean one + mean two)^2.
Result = 94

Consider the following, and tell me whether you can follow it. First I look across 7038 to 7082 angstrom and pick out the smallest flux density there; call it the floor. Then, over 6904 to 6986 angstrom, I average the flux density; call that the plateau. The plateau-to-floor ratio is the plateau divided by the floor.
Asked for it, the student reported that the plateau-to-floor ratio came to 1.38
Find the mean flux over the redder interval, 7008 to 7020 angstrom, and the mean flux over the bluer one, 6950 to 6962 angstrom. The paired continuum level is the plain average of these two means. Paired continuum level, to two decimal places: 4.78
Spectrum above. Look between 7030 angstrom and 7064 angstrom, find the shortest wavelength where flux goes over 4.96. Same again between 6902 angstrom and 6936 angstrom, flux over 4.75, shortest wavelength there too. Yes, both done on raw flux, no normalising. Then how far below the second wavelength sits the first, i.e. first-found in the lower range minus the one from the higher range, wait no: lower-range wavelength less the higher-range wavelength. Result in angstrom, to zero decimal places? -140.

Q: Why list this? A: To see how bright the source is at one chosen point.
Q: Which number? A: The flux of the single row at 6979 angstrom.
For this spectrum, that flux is 5.438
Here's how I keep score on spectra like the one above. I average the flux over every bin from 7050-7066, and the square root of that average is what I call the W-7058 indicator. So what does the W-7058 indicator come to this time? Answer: 2.04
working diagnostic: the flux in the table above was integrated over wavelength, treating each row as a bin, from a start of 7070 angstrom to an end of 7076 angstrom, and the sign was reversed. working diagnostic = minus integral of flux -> -29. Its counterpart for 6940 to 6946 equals -29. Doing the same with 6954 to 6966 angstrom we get -57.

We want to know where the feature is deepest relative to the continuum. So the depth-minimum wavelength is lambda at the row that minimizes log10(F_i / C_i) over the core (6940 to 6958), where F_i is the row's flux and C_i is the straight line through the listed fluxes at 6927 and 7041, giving 6947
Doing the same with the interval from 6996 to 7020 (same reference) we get 7015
